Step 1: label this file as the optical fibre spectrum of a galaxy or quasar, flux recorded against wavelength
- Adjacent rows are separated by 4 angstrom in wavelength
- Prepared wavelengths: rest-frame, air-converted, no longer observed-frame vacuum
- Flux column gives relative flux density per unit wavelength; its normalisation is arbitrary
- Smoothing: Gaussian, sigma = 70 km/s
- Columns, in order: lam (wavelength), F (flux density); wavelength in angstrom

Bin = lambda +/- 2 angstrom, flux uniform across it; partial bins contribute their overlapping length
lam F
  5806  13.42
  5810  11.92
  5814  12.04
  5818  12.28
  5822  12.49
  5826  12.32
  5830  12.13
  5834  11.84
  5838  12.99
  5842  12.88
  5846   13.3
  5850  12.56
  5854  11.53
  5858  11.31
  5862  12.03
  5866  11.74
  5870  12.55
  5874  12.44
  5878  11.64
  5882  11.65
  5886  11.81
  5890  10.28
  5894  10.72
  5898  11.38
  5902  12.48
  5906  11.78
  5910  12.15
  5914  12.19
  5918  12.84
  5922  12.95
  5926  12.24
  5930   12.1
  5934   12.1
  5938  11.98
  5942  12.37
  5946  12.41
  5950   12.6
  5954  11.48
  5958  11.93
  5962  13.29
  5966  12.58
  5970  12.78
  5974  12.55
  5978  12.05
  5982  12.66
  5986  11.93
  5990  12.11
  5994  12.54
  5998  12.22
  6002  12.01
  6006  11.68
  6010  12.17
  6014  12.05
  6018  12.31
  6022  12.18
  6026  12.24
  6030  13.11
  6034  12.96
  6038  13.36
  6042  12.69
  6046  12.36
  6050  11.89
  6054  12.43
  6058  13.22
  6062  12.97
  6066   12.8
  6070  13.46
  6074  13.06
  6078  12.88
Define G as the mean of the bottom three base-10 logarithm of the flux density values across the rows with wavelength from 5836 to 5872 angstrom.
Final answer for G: 1.06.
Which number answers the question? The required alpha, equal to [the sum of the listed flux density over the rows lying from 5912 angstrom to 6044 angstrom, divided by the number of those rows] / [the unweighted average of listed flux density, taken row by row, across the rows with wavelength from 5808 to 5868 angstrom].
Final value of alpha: 1.01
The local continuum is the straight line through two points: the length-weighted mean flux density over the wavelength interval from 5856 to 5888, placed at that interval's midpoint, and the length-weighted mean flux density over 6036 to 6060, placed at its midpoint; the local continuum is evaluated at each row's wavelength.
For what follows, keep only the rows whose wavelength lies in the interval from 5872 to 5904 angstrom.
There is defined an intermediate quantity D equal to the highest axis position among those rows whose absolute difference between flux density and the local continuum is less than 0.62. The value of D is 5902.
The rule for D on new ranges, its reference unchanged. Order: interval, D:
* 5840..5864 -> 5862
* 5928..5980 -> 5978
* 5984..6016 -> 6014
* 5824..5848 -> 5834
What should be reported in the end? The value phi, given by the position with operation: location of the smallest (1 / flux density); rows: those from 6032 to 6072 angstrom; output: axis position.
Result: 6070 angstrom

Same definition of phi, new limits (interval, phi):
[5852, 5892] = 5870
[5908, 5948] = 5922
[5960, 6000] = 5962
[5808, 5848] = 5846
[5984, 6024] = 5994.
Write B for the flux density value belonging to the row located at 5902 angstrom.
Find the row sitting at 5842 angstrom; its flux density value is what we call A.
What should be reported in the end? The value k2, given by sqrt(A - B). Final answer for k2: 0.6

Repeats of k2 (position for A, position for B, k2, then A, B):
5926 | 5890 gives 1.4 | 12.24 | 10.28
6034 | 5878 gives 1.1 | 12.96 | 11.64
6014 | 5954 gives 0.8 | 12.05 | 11.48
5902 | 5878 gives 0.9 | 12.48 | 11.64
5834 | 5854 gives 0.6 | 11.84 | 11.53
